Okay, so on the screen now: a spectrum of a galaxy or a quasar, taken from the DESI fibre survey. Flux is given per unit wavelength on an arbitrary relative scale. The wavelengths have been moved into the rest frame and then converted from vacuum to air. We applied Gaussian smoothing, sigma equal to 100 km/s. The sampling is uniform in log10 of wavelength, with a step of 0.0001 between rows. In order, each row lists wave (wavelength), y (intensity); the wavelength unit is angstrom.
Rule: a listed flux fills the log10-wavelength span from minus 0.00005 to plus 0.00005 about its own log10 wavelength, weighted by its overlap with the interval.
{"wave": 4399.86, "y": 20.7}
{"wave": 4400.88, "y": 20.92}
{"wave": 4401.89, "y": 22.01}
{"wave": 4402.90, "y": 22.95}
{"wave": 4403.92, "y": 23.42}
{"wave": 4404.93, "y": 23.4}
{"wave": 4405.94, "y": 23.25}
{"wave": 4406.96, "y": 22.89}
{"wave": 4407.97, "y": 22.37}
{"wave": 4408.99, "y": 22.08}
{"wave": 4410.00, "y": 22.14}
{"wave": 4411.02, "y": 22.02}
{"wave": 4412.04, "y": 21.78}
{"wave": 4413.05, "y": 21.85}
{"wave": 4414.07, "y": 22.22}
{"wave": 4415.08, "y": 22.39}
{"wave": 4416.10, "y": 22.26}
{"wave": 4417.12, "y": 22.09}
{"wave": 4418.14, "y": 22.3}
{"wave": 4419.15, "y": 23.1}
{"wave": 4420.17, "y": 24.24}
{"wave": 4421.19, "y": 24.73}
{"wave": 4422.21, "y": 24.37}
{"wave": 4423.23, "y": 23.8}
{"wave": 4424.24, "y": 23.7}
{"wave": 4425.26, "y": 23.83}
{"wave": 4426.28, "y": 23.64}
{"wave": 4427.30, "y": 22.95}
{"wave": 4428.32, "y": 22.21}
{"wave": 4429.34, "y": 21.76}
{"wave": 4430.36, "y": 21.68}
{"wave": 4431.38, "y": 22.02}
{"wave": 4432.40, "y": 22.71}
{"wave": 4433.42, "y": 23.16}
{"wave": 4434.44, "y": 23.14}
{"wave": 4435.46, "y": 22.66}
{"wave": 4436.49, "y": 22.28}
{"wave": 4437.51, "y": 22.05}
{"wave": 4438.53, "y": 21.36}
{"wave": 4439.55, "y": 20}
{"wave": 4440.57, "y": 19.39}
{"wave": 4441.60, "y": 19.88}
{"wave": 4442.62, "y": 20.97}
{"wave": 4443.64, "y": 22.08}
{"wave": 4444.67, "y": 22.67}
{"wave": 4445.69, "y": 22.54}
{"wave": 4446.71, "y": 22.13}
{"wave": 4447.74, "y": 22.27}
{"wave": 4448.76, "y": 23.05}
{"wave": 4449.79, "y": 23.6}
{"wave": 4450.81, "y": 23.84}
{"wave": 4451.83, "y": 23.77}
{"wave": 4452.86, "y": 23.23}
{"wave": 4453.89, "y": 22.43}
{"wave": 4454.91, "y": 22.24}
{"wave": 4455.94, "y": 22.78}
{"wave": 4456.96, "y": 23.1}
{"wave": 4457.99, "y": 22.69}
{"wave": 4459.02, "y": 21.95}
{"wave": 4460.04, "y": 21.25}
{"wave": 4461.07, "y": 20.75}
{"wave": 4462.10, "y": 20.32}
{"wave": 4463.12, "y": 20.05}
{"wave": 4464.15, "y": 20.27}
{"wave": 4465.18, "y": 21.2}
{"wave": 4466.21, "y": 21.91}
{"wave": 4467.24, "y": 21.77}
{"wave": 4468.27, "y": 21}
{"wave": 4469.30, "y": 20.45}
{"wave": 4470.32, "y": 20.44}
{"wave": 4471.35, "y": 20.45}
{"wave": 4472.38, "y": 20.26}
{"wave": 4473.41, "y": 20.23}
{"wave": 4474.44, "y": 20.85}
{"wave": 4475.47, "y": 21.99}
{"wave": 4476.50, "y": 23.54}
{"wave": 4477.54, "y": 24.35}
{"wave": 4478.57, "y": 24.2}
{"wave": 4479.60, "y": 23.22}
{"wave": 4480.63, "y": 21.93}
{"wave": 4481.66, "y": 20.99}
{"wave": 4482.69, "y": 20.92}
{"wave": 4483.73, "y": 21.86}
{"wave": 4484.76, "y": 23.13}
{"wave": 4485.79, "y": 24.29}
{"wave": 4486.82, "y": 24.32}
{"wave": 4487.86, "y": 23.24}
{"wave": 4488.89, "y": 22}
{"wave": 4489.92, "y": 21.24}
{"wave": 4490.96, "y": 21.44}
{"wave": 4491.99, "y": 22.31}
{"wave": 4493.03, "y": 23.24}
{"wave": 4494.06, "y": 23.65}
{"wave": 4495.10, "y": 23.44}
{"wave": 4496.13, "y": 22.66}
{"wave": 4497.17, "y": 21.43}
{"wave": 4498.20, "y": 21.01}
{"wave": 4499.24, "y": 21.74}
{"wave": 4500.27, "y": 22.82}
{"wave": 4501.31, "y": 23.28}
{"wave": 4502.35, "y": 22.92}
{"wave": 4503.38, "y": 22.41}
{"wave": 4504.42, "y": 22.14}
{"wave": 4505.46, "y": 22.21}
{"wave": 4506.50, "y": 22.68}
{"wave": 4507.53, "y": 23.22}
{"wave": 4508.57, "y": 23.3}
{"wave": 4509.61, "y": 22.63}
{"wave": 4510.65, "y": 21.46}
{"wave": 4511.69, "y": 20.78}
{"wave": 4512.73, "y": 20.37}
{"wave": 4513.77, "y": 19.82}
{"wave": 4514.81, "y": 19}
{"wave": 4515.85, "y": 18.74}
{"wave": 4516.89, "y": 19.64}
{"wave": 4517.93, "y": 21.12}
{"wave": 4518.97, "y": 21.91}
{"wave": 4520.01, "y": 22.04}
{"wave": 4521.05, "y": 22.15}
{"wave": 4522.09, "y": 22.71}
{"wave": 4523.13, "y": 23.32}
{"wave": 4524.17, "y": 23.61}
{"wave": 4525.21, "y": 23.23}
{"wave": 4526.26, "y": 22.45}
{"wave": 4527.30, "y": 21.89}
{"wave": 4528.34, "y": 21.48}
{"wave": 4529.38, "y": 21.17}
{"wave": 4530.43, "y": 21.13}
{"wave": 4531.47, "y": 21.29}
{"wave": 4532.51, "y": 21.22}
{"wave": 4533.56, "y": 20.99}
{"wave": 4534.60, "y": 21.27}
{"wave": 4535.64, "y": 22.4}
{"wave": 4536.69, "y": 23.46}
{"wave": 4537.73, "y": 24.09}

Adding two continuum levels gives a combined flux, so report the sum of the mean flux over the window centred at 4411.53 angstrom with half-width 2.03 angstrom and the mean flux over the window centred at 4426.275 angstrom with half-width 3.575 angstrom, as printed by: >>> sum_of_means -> 45.1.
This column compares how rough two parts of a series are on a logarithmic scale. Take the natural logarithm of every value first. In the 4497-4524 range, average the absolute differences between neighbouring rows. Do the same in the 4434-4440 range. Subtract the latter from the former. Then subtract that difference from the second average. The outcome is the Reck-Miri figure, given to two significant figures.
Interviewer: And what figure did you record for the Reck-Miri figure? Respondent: 0.032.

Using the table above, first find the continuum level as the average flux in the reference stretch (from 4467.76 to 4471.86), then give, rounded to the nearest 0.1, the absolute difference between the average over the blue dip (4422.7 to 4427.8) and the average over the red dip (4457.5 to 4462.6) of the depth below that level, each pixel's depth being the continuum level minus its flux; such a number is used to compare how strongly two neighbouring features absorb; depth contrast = 2.2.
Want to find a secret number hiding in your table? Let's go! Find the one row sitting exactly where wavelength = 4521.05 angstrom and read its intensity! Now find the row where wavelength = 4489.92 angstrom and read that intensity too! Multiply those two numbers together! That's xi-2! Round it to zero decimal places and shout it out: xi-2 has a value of 470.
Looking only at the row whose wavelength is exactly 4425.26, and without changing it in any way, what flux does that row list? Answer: 23.83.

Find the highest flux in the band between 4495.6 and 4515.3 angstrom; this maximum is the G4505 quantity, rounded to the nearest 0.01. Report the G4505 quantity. 23.30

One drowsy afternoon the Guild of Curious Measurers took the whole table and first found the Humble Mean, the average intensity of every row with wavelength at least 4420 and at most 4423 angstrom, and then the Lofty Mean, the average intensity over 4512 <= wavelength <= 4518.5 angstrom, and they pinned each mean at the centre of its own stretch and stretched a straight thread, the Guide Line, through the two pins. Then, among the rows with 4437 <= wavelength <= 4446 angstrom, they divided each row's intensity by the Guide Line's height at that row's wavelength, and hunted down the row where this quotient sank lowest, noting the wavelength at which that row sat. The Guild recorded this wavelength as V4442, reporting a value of 4440.57 angstrom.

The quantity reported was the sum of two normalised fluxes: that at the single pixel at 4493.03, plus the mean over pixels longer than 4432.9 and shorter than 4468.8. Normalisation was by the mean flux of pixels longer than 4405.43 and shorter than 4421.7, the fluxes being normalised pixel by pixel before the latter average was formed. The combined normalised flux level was 2.00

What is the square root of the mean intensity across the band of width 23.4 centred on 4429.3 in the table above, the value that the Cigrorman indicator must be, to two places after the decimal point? 4.76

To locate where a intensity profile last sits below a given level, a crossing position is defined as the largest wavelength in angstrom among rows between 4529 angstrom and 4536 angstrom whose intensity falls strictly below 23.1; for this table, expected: 4535.64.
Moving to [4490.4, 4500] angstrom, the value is 4499.24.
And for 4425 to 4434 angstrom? 4432.40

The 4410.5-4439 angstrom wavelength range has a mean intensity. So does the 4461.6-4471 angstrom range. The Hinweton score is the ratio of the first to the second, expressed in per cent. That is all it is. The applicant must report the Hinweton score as 109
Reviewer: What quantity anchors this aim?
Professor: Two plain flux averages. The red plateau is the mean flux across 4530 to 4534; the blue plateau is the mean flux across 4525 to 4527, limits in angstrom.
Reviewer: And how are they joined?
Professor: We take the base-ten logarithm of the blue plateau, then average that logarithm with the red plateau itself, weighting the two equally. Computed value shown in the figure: 11.3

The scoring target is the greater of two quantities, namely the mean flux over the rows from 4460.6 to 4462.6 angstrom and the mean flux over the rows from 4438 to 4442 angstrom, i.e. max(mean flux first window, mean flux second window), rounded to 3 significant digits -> 20.5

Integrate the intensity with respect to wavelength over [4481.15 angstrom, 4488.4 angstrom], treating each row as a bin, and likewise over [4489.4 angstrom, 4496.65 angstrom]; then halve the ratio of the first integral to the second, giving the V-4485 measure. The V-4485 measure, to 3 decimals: 0.502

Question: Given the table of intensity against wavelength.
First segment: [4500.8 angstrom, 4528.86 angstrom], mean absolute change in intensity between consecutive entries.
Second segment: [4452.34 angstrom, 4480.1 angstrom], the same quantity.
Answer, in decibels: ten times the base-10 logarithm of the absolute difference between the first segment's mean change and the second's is -22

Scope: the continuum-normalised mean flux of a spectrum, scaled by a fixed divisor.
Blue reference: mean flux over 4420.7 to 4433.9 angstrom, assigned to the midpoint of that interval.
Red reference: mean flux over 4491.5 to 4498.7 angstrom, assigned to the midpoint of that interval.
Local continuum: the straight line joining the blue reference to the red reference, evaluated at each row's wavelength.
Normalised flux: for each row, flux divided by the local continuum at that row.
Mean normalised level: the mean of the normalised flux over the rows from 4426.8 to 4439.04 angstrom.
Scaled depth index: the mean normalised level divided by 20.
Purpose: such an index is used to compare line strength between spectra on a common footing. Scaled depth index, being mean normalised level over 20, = 0.0484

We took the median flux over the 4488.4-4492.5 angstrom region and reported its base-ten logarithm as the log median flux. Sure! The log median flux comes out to 1.34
